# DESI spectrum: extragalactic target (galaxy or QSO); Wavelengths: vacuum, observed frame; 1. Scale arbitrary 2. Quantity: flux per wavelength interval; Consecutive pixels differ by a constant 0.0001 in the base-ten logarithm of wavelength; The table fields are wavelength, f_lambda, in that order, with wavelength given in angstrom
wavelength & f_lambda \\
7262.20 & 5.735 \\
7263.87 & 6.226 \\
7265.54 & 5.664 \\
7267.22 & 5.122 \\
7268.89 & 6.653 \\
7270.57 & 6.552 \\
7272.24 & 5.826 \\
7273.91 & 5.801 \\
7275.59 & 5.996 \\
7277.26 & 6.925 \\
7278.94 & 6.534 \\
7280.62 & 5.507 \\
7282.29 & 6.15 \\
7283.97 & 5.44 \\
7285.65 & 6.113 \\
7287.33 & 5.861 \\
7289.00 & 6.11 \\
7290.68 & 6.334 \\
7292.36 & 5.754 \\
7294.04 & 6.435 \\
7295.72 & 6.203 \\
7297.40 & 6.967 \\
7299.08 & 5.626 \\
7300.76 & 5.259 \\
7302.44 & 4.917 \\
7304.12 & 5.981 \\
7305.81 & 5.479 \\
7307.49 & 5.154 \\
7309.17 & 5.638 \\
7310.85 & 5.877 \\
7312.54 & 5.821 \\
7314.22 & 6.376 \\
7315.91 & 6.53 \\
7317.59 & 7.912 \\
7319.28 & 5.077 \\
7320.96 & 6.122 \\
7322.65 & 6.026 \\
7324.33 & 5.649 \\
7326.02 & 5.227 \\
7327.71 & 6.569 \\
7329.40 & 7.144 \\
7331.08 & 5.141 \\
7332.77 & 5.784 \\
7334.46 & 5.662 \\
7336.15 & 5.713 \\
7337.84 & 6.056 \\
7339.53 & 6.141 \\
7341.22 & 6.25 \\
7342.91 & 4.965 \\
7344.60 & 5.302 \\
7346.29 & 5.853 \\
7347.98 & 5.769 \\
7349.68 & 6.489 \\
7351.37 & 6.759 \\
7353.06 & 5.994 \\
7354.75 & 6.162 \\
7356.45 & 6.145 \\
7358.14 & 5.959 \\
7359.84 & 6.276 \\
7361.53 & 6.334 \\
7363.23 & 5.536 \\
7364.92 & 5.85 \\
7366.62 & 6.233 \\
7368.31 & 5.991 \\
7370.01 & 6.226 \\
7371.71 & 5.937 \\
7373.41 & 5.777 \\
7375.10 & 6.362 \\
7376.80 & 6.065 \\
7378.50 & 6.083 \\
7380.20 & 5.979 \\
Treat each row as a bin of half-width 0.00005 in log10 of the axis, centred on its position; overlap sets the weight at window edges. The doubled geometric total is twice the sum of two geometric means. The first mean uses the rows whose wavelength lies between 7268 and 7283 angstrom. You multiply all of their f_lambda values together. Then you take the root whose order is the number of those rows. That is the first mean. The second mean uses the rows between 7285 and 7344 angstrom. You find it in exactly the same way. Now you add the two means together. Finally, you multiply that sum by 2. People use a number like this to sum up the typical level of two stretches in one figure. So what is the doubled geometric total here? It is 24.2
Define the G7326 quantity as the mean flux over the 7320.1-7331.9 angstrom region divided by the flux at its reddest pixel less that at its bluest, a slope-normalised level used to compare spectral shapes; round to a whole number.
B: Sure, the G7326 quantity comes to -6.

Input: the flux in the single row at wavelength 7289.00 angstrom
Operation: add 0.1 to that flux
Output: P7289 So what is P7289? 6.2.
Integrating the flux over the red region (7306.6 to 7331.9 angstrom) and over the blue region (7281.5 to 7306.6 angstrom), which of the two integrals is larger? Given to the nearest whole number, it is 152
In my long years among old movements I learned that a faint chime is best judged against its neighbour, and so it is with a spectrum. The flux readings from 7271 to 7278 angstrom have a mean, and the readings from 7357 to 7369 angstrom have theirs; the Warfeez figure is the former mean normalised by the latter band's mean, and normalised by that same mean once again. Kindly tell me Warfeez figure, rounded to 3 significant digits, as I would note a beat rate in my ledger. 0.169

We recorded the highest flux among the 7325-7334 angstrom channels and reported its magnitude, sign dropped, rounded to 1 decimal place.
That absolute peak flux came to 7.1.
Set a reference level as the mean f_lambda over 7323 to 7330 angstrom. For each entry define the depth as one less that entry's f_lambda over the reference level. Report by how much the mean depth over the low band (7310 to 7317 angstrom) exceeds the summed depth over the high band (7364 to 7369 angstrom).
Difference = -0.06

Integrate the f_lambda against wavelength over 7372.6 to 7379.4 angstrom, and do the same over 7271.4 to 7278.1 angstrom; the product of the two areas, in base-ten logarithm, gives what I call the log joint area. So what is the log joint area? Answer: 3.23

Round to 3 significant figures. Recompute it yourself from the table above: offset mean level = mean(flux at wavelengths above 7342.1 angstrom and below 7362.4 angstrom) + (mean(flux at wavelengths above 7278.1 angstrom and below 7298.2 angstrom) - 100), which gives -87.9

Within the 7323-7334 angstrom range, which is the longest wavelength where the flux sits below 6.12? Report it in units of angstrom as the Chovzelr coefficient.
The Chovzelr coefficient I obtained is 7332.77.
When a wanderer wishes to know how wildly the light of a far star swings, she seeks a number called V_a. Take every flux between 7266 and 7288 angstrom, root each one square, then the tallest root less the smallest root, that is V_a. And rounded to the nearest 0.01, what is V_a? 0.37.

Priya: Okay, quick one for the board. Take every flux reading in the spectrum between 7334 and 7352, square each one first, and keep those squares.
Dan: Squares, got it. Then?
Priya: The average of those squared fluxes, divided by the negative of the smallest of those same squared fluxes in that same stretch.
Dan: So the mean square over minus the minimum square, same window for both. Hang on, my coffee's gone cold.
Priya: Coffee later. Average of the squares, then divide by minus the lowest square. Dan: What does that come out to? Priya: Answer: -1.42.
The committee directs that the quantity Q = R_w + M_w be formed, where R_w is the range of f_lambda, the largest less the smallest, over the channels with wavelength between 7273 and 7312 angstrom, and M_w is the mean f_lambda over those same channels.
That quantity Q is 8.0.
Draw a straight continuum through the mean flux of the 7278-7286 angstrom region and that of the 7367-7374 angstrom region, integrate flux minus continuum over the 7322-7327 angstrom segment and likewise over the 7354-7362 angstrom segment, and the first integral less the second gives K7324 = -3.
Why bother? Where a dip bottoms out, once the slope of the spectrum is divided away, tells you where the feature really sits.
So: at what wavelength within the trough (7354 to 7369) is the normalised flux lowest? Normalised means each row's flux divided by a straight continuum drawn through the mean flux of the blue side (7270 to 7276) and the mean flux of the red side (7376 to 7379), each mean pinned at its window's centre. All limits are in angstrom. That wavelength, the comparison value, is 7363.23 angstrom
